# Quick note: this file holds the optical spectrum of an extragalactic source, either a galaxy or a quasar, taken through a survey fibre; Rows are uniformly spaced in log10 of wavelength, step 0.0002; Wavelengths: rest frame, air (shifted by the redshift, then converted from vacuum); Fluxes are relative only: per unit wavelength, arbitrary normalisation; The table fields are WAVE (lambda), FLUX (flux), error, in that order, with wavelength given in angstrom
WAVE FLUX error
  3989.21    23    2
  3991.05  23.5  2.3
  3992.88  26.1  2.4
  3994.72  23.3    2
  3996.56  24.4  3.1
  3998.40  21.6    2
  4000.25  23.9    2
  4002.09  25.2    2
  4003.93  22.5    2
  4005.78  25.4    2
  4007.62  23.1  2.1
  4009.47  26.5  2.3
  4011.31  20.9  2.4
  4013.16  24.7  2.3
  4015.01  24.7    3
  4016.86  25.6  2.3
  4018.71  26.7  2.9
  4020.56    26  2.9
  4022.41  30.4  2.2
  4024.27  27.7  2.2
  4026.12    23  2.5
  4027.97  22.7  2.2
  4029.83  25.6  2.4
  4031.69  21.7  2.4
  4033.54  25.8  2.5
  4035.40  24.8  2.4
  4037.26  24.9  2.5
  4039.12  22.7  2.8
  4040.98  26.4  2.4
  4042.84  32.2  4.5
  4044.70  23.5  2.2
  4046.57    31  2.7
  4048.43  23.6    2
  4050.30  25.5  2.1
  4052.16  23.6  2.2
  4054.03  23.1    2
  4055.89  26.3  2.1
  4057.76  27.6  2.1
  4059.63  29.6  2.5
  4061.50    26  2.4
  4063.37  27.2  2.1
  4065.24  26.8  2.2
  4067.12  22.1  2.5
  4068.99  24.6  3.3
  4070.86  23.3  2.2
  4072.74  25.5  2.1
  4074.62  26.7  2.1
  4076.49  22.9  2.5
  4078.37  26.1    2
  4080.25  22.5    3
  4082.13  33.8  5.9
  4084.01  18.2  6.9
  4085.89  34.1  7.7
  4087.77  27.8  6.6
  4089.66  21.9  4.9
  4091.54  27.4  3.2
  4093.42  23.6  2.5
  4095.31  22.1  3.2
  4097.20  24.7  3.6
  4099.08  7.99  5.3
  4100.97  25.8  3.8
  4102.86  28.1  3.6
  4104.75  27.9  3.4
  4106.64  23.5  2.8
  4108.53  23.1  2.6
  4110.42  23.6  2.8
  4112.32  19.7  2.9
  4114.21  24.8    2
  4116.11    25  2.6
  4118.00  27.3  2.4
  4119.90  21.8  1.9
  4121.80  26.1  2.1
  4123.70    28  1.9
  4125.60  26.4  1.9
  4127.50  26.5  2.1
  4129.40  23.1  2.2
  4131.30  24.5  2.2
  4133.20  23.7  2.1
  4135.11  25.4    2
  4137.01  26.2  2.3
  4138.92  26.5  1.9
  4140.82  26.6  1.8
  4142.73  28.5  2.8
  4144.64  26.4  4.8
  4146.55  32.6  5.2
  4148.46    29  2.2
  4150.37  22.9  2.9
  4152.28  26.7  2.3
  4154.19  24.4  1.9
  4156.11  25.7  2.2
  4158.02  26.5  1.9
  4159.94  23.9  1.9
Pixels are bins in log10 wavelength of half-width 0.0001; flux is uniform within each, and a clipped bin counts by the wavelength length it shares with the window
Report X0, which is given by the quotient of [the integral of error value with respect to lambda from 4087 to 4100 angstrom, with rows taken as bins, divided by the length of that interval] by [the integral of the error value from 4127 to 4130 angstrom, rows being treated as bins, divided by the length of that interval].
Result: 1.9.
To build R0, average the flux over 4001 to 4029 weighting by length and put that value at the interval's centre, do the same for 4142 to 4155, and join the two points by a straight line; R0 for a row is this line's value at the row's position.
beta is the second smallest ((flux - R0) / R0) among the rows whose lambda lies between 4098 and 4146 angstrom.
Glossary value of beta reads -0.26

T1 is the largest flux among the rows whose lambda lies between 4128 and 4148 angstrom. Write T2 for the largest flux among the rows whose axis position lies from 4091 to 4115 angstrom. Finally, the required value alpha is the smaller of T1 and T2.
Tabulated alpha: 28.1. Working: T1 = 32.6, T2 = 28.1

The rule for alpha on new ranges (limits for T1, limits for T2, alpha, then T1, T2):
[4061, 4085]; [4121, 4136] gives 28.0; 33.8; 28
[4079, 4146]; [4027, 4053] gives 32.2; 34.1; 32.2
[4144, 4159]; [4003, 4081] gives 32.2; 32.6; 32.2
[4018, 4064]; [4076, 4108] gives 32.2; 32.2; 34.1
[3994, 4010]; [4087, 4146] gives 26.5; 26.5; 28.5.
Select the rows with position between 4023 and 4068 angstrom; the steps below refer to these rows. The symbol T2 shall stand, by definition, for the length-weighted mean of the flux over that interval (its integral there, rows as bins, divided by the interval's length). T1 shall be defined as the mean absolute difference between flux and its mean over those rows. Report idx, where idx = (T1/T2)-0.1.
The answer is -0.02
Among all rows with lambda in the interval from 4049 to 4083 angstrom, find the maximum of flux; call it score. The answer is 33.8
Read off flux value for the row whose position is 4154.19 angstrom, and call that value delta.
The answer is 24.4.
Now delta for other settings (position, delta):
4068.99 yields 24.6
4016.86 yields 25.6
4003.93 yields 22.5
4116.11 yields 25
